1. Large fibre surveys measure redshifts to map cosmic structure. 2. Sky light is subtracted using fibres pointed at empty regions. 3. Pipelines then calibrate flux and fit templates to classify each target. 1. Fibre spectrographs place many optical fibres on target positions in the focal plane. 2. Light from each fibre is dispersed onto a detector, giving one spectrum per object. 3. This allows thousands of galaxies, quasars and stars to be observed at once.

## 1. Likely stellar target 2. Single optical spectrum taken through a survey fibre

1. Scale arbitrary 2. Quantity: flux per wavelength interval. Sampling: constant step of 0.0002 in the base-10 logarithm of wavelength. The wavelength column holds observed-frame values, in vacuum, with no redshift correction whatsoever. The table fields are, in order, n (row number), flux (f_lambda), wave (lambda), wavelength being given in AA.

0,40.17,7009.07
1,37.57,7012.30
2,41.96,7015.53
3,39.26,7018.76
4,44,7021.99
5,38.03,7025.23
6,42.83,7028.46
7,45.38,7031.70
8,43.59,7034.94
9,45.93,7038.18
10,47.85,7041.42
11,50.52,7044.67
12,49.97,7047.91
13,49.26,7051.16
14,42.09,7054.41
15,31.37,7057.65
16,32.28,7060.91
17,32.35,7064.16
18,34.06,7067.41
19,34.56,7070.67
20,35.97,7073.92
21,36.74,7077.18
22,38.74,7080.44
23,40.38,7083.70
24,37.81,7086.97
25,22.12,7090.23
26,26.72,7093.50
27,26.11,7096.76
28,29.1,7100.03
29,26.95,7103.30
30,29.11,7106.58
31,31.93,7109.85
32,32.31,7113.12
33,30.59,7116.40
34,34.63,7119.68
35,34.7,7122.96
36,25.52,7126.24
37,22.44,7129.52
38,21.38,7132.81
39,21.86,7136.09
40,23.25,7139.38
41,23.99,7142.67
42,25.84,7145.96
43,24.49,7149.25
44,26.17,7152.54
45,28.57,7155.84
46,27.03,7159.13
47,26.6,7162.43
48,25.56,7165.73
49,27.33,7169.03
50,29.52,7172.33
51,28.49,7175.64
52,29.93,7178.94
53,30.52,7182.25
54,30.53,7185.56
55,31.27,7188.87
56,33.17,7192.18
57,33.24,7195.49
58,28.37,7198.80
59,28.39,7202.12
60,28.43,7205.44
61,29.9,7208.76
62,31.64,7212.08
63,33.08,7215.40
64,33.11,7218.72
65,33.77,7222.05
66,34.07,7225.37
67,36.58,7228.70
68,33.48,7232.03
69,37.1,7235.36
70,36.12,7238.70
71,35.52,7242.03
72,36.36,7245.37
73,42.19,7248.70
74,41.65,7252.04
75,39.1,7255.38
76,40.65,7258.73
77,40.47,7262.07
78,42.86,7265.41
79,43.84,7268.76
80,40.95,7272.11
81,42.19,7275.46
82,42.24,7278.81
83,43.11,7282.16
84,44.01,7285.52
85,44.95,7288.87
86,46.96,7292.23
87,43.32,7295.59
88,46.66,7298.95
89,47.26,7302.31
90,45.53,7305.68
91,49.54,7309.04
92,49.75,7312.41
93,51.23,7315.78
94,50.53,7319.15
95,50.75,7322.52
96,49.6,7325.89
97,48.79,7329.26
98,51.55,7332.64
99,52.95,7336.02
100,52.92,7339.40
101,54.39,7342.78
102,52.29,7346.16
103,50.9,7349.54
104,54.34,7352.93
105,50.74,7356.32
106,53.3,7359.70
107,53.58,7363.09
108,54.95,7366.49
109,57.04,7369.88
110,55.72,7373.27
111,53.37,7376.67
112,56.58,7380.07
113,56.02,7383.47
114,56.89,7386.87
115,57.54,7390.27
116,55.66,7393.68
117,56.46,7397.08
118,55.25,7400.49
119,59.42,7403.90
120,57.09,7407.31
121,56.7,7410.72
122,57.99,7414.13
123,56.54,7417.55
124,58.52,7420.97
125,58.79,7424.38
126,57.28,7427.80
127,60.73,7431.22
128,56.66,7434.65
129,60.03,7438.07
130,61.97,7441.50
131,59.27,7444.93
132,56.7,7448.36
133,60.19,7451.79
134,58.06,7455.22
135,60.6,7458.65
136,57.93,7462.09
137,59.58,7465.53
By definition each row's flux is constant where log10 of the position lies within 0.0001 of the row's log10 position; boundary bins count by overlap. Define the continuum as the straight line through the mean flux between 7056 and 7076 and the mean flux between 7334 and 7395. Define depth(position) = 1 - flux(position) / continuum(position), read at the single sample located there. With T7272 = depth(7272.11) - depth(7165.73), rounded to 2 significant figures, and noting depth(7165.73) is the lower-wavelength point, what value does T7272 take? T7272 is -0.22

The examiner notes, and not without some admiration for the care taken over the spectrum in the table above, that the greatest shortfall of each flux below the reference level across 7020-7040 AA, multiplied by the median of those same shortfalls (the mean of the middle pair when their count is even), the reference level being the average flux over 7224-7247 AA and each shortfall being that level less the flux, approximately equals 20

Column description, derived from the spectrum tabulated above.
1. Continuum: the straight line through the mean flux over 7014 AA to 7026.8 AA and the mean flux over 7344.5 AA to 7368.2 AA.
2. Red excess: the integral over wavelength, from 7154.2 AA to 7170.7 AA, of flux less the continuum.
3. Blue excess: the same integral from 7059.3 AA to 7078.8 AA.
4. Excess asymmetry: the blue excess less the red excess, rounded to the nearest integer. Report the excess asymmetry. 151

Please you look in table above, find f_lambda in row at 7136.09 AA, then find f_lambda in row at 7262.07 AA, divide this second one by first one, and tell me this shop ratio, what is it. 1.85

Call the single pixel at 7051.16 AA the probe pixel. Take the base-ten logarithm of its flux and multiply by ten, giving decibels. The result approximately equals 16.9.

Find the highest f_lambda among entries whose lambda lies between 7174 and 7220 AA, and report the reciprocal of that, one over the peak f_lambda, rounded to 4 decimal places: 0.0301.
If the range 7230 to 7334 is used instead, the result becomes 0.0194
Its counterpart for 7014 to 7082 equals 0.0198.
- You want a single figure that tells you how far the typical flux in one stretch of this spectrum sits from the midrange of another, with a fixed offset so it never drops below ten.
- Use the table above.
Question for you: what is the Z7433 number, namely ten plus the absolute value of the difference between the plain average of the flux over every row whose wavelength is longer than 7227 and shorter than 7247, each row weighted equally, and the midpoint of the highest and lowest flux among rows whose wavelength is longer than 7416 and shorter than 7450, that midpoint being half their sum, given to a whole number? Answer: 33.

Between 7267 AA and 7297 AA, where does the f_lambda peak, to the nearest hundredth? 7292.23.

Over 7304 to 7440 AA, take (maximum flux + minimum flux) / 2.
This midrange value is 53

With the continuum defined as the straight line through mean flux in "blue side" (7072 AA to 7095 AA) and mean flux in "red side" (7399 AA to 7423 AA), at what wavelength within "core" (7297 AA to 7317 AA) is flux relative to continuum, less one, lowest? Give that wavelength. 7305.68 AA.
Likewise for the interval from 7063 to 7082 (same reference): 7064.16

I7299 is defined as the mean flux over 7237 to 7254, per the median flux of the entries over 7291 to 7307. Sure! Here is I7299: 0.82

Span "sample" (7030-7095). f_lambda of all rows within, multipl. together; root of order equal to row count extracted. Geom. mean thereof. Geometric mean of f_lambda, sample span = 38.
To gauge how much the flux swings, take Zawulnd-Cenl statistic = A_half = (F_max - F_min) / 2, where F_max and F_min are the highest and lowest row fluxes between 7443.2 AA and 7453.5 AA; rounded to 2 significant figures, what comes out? 1.7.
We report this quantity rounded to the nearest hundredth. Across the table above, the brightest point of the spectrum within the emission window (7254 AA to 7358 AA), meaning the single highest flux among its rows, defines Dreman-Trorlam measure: 54.39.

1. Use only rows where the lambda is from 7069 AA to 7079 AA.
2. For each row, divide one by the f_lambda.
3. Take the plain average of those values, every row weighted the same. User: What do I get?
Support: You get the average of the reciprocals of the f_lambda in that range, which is 0.028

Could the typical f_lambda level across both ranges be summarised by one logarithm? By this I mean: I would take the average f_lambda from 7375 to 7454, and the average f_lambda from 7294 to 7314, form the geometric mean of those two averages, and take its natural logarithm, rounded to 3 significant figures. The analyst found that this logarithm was 3.95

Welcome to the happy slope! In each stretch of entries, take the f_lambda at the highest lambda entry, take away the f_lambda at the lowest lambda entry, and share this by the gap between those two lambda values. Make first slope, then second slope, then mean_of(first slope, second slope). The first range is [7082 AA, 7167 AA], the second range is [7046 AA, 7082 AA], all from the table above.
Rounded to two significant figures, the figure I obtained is -0.26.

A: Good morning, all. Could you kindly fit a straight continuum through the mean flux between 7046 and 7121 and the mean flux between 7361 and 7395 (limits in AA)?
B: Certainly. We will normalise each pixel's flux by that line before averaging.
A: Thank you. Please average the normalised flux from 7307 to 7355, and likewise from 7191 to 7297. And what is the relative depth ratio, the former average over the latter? 1.21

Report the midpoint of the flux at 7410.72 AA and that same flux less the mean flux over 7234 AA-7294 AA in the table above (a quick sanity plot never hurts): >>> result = 36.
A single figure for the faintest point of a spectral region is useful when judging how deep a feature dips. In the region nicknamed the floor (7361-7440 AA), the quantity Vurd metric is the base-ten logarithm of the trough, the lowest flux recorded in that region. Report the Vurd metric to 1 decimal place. 1.7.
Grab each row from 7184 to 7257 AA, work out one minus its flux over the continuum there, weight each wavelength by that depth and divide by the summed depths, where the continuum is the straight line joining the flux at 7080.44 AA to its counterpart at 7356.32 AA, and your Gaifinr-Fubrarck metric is 7215.7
